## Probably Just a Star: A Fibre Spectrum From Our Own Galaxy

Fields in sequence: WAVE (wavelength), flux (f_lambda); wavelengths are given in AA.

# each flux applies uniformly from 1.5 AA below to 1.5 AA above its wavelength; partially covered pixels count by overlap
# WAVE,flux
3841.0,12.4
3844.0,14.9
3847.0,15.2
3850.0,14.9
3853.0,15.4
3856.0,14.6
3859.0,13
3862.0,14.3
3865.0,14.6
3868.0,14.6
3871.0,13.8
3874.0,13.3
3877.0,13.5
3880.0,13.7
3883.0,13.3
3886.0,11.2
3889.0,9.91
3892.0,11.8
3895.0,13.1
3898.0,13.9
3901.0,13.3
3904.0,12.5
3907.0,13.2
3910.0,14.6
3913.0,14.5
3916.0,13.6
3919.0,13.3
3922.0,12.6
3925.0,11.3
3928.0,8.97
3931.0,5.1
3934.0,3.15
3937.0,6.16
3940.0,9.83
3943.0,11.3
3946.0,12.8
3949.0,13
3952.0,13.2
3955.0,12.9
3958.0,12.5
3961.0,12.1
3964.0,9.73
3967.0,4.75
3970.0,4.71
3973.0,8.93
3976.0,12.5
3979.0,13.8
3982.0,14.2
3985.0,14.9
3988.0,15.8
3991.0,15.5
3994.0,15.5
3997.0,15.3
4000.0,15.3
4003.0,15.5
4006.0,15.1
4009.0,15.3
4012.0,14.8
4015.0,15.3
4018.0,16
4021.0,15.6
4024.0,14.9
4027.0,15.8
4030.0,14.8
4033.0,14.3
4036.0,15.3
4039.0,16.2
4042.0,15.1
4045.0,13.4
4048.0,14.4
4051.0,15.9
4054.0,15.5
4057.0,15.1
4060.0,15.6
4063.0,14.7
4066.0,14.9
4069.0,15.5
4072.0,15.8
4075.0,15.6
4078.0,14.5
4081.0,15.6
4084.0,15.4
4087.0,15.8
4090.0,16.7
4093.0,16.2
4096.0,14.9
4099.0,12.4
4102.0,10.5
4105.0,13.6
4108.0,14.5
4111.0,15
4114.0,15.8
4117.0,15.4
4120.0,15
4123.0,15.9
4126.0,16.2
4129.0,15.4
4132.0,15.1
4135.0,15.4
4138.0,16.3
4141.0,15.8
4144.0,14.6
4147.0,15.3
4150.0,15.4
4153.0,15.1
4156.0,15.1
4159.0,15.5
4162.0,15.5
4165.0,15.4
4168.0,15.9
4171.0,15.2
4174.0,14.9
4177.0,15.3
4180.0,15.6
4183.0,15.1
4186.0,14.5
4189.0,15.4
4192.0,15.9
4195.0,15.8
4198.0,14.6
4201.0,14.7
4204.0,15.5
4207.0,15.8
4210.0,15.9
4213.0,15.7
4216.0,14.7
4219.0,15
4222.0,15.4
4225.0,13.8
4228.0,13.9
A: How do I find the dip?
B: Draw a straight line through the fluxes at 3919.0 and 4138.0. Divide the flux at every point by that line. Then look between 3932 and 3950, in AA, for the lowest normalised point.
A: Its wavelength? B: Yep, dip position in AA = 3934.0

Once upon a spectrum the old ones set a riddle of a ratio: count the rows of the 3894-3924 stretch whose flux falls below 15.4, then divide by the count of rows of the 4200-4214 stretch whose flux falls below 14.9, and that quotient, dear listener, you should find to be 10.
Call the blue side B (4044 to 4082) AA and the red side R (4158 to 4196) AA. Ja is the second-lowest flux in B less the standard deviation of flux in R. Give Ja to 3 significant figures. 14.0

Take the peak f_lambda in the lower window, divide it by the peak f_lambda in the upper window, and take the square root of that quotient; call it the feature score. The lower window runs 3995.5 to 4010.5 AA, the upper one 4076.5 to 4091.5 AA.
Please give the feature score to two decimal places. 0.96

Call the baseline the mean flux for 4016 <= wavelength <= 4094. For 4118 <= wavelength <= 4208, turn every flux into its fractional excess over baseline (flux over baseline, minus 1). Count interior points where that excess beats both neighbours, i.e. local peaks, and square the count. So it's 36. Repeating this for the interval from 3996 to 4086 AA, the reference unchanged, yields 81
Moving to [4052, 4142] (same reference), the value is 49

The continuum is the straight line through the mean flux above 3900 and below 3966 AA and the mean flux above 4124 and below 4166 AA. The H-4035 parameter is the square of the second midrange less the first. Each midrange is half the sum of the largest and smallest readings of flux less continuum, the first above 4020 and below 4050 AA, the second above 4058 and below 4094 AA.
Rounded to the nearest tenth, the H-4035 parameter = 0.0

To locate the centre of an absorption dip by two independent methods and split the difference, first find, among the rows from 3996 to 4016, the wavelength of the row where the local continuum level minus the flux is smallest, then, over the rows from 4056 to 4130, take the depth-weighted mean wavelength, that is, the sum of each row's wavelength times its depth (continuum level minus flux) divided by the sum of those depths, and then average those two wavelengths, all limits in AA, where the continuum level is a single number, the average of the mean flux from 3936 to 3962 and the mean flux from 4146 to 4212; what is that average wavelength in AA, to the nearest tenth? 4047.5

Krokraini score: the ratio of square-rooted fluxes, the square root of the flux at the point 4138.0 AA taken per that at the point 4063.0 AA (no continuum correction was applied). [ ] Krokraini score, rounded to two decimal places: 1.05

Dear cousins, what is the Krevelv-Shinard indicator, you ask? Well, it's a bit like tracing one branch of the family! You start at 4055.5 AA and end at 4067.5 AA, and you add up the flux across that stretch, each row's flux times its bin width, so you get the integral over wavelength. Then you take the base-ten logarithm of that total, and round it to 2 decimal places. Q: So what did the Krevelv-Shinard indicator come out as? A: 2.26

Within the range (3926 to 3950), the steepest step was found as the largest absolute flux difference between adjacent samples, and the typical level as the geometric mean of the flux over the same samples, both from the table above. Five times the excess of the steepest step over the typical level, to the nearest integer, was -21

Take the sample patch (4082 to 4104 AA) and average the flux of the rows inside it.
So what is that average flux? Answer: 14.56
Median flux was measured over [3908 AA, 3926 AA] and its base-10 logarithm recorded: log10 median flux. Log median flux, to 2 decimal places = 1.13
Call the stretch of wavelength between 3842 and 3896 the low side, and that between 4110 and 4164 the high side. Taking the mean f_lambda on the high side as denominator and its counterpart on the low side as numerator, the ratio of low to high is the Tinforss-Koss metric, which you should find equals 0.88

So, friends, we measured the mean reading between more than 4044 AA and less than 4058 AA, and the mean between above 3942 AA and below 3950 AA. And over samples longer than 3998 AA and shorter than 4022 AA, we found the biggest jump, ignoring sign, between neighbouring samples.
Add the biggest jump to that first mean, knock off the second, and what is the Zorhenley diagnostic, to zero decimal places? 3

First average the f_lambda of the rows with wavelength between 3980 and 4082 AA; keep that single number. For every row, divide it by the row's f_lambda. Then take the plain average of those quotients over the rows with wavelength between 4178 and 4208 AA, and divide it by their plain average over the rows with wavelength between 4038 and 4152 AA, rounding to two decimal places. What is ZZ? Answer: 0.98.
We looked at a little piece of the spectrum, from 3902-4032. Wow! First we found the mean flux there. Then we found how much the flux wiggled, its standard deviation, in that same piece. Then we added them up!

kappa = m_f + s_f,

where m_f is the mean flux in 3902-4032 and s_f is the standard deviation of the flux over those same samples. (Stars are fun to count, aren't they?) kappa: 16.0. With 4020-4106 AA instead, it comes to 16.2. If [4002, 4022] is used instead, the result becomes 15.7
